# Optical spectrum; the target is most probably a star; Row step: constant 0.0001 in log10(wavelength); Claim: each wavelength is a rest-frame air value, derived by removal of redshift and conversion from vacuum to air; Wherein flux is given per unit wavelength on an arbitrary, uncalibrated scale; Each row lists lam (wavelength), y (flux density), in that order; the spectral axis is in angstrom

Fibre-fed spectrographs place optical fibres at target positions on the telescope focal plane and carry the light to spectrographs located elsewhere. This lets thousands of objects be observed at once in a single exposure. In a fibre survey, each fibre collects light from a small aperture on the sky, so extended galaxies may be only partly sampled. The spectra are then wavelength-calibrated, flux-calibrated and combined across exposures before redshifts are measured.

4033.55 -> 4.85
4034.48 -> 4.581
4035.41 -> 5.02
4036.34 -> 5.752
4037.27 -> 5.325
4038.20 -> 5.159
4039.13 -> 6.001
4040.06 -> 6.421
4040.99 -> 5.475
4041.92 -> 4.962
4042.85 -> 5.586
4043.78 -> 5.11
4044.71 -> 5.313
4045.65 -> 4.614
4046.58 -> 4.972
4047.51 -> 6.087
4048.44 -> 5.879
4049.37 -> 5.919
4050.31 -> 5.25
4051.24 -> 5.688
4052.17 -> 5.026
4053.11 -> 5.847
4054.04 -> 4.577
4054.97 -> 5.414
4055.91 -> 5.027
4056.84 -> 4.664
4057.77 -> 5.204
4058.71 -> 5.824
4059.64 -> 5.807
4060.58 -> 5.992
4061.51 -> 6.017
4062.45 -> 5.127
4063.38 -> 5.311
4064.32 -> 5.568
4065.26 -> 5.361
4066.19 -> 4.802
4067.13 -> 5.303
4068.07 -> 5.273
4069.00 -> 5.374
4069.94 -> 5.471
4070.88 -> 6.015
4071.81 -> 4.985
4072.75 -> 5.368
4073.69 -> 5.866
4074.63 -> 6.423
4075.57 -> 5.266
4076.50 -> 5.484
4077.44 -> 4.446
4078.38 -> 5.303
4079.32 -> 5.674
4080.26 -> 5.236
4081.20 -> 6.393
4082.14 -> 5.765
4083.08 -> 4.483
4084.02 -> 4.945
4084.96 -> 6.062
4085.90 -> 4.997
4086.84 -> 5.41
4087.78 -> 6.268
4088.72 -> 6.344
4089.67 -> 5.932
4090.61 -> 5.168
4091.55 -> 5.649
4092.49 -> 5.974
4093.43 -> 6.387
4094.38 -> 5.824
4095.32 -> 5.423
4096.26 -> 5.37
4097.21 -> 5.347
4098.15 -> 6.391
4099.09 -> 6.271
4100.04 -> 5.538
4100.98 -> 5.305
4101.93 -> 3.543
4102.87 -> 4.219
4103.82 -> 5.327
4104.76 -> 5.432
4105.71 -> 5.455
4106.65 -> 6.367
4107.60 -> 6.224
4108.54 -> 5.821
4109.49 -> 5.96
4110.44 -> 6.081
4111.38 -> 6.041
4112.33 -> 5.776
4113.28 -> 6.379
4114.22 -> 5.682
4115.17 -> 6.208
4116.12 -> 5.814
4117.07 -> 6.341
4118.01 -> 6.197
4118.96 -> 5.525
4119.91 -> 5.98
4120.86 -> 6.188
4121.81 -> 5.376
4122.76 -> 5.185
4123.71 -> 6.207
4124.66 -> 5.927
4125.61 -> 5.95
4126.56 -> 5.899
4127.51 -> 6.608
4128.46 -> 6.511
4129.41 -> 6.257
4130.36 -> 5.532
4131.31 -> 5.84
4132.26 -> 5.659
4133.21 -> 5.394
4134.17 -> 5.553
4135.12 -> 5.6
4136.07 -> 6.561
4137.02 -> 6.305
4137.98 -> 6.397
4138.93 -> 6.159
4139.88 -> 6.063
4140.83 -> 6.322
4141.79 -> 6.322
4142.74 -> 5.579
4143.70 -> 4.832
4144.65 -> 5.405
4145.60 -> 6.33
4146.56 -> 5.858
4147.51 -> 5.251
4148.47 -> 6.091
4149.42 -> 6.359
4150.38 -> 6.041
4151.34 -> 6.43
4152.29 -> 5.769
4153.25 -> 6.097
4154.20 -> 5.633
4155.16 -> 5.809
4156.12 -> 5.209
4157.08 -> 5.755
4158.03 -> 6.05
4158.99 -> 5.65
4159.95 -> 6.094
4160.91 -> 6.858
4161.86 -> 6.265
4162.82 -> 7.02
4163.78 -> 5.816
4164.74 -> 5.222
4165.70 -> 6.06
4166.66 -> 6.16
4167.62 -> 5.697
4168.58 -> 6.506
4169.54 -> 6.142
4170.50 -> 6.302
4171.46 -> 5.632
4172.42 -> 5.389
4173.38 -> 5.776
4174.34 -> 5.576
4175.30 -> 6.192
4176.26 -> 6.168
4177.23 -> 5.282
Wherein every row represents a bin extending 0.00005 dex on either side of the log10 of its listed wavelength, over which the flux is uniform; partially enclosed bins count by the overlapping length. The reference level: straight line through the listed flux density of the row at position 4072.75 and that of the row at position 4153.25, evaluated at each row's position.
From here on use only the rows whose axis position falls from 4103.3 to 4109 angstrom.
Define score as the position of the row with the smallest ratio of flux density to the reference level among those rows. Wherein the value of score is 4103.82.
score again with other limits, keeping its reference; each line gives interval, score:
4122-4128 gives 4122.76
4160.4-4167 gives 4164.74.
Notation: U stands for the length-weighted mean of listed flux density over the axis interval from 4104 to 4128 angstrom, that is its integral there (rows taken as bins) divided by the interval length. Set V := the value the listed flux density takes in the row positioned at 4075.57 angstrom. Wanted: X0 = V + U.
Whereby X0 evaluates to 11.2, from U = 5.9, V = 5.266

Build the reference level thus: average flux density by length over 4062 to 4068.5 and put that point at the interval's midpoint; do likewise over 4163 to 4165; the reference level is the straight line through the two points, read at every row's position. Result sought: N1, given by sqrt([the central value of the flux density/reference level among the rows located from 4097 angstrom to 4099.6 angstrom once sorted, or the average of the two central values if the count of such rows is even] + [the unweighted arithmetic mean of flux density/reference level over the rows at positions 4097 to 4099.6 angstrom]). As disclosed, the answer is 1.50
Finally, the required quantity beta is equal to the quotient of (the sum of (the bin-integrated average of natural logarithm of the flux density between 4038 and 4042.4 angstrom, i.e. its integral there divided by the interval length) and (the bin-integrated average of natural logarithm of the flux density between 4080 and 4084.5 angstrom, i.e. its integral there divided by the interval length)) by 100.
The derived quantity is 0.0340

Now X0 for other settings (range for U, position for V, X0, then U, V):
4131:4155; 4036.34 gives 11.7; 5.9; 5.752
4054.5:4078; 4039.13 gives 11.4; 5.4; 6.001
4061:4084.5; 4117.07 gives 11.8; 5.4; 6.341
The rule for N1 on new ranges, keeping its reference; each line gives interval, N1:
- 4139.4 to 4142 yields 1.49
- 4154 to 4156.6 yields 1.40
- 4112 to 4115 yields 1.46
